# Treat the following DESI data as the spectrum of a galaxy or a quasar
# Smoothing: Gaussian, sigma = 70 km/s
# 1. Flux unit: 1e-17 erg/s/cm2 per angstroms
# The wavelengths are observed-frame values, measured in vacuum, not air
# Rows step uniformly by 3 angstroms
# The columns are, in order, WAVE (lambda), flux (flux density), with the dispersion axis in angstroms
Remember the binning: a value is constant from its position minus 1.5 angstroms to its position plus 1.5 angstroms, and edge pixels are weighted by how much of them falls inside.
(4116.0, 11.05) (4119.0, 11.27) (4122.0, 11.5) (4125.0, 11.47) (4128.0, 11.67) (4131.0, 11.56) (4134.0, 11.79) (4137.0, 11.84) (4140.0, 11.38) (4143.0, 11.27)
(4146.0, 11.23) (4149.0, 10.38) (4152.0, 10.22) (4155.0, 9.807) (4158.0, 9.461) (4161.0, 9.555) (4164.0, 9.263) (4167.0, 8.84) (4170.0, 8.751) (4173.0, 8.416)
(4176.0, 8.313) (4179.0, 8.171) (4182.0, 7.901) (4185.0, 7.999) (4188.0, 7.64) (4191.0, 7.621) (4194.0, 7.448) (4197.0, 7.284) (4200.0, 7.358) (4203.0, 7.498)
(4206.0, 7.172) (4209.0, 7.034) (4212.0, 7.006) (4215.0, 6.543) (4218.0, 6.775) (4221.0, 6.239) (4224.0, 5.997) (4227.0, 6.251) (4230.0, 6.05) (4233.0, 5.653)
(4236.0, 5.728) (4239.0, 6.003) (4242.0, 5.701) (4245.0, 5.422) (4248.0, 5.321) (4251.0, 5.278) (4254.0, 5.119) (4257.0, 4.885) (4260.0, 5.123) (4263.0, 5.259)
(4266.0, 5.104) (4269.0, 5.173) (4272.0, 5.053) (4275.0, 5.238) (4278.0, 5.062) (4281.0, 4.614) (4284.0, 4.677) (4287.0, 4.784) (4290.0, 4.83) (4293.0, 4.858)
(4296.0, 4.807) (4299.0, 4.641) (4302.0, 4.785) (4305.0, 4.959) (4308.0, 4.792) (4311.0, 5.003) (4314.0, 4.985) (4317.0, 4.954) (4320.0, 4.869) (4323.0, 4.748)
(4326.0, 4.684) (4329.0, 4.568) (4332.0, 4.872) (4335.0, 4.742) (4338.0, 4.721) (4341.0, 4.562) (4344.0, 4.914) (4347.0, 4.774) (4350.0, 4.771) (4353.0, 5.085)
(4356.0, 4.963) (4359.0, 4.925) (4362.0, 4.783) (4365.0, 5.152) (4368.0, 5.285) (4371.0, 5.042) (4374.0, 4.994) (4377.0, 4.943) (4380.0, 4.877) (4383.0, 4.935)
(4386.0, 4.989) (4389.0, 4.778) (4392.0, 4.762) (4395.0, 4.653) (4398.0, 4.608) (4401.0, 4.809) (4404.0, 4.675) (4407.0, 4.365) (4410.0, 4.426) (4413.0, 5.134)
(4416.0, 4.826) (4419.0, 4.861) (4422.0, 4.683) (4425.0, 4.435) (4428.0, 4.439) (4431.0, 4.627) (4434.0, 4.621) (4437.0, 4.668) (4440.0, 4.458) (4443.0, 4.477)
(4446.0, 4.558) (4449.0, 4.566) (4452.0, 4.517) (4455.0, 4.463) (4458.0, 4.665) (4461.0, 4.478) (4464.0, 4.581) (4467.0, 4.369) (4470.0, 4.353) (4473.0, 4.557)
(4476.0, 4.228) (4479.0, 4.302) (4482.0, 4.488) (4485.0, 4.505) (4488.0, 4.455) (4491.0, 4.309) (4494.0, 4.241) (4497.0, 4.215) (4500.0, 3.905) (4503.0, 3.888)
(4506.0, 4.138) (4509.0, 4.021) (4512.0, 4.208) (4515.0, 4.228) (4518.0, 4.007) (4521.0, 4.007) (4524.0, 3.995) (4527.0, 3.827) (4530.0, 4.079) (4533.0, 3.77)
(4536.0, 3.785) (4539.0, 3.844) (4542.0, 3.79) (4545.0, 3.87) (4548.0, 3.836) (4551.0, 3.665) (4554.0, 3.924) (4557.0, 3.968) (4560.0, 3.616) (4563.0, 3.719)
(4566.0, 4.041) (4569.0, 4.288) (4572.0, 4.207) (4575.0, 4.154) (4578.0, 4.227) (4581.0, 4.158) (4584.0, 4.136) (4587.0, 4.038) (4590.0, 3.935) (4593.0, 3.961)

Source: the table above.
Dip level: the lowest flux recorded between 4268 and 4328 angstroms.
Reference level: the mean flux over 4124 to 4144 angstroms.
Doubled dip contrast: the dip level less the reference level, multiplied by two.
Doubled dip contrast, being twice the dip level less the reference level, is -13.9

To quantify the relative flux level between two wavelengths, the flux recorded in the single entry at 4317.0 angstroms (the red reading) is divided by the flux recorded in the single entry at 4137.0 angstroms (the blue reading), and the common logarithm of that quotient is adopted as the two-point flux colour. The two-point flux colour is -0.38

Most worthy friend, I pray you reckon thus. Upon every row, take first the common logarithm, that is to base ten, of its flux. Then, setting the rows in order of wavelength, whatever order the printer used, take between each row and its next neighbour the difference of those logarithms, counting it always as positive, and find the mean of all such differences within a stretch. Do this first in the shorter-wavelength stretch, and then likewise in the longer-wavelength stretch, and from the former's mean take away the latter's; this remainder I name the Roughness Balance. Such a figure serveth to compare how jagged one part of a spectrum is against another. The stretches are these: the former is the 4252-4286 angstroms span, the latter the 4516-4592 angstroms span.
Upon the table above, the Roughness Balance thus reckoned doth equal 0.0020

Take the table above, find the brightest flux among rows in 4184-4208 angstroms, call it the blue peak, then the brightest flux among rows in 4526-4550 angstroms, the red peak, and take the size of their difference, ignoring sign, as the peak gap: 3.9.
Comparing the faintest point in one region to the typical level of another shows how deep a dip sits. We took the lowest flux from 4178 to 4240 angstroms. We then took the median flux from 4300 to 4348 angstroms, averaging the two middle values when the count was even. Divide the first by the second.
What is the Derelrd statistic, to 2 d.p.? 1.18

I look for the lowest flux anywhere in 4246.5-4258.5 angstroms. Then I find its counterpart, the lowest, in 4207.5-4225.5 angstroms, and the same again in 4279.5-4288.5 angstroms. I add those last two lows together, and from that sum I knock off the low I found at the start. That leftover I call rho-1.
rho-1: 5.7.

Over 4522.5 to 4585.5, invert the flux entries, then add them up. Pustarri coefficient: 5.3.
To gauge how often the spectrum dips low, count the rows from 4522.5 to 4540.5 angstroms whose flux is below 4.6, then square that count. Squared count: 36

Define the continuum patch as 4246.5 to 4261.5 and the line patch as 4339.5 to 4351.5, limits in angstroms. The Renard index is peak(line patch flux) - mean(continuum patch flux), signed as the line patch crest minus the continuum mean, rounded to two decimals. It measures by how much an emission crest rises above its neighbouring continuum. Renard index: -0.23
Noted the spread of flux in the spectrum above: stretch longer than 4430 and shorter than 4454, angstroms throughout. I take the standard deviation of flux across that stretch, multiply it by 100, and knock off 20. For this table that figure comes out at -13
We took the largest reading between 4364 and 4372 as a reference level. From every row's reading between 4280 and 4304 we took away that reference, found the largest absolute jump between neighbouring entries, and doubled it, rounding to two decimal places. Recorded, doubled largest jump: 0.33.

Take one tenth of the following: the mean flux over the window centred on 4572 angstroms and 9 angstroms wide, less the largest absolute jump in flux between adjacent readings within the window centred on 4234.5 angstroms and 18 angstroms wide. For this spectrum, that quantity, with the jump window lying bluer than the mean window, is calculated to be 0.38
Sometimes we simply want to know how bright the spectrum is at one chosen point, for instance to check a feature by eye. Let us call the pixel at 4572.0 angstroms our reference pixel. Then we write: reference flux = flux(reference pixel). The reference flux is 4.207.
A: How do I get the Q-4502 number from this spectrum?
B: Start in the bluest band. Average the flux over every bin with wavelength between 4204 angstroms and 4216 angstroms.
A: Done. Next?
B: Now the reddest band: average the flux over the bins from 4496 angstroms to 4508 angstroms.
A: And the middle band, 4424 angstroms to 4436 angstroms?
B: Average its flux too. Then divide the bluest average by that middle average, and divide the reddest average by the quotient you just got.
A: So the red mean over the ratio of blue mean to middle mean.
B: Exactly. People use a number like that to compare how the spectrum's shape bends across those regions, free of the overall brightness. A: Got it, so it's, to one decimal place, 2.6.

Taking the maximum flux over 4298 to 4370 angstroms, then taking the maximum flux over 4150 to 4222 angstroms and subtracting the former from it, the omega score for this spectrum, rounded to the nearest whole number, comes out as 5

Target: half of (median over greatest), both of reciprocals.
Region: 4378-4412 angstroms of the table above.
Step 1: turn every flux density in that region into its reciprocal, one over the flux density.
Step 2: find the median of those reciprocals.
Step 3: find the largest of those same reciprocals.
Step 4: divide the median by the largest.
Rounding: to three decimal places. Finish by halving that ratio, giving 0.458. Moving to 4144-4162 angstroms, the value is 0.473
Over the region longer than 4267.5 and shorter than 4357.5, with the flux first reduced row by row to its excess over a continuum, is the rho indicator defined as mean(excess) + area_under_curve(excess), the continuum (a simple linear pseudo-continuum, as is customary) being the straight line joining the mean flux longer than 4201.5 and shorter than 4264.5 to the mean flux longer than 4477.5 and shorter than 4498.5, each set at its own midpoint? -58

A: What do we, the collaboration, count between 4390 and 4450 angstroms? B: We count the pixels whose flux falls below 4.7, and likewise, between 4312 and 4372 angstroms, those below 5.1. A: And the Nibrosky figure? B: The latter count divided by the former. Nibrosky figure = 1.2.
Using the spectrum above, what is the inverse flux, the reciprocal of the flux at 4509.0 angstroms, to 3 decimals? 0.249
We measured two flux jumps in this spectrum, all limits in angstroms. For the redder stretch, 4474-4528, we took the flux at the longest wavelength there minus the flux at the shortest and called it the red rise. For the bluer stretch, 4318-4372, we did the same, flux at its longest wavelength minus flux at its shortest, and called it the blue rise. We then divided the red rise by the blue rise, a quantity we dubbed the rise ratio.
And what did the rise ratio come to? -2.32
